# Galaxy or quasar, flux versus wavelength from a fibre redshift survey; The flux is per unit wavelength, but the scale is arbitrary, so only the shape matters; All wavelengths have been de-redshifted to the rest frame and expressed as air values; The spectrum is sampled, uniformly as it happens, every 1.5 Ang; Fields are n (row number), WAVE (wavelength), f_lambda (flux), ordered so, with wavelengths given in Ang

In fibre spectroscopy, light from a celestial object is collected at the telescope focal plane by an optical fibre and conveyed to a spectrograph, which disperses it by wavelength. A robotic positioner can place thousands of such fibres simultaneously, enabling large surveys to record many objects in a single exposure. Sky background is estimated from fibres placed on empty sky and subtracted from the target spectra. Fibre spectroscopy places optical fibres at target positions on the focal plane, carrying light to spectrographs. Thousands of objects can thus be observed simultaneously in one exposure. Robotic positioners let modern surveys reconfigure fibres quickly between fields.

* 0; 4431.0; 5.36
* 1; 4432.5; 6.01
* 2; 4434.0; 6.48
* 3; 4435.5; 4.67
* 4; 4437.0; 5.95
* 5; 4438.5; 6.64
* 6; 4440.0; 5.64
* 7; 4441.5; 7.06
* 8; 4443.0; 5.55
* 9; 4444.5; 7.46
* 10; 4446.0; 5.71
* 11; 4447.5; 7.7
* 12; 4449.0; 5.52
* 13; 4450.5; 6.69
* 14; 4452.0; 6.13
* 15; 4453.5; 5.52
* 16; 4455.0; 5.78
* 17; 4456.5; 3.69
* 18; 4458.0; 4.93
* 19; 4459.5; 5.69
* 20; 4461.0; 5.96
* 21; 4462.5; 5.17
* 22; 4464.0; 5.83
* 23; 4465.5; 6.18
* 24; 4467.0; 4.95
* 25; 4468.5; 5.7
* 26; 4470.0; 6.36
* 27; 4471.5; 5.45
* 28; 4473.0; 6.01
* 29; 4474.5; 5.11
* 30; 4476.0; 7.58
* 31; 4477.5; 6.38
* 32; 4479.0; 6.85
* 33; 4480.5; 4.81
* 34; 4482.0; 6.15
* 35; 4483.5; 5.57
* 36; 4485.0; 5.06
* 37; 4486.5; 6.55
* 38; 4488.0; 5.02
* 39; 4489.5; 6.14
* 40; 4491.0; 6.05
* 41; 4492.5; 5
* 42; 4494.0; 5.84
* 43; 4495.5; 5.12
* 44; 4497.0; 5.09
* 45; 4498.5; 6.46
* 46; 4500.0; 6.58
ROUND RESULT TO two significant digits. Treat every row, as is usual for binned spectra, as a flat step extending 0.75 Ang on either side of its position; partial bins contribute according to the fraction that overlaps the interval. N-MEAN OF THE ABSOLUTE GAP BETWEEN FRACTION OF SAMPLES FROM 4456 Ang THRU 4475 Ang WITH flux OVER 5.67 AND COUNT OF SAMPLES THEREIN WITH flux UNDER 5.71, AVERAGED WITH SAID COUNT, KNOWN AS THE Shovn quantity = 7.7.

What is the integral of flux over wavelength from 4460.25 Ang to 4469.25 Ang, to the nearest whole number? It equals 51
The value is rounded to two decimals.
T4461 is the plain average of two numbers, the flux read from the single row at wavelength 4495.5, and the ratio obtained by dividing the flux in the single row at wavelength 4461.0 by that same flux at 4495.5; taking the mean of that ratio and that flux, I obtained 3.14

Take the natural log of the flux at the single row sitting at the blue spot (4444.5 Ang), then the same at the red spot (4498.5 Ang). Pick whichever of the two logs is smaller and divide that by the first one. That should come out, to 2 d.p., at 0.93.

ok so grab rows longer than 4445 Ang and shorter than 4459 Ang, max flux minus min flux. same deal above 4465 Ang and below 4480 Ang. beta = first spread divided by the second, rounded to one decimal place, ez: 1.5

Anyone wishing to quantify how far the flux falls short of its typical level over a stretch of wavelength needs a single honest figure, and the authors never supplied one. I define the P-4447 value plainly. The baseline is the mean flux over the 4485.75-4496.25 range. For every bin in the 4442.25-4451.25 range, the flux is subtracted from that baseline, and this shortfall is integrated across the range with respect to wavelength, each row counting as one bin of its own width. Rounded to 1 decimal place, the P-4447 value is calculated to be -6.9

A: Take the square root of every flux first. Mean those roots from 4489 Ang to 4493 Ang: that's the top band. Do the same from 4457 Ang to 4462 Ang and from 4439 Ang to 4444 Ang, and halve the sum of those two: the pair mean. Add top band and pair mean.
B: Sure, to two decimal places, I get 4.80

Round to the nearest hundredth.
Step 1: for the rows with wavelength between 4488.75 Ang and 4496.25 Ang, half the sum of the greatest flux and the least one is 5.57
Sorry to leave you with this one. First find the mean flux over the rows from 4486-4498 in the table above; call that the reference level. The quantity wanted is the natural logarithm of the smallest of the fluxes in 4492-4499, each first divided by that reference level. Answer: -0.11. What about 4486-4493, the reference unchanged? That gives -0.11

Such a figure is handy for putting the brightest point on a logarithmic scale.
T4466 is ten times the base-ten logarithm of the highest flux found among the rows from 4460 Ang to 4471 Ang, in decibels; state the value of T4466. 8.0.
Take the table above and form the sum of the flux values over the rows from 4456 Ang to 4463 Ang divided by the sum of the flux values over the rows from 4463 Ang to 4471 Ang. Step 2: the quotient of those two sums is 0.88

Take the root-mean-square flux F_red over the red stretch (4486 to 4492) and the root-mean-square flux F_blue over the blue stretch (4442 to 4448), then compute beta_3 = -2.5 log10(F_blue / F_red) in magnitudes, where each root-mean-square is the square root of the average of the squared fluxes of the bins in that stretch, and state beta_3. -0.12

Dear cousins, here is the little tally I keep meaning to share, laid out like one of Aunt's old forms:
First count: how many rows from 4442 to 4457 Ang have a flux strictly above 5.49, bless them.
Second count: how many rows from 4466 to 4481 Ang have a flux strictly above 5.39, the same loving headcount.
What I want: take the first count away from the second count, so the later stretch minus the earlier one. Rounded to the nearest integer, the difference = -2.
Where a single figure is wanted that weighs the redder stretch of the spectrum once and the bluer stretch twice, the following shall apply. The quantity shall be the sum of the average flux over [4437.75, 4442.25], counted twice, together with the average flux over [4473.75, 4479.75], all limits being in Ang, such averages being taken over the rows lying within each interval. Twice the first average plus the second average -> 19.4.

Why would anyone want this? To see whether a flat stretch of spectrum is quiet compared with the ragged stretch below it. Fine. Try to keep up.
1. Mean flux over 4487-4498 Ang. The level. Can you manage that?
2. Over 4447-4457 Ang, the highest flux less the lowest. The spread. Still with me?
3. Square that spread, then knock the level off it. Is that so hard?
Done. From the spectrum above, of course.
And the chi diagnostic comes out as 10.6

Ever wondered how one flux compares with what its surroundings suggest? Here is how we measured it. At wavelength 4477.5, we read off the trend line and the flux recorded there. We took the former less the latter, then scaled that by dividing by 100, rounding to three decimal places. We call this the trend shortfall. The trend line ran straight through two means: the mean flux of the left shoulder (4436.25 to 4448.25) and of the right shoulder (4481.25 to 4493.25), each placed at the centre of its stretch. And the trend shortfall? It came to -0.005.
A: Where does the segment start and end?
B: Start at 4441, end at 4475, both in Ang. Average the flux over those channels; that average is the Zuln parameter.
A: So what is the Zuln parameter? 5.83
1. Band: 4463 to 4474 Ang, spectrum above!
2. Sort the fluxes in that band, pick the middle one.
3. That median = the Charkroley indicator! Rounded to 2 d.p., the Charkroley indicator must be 5.83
